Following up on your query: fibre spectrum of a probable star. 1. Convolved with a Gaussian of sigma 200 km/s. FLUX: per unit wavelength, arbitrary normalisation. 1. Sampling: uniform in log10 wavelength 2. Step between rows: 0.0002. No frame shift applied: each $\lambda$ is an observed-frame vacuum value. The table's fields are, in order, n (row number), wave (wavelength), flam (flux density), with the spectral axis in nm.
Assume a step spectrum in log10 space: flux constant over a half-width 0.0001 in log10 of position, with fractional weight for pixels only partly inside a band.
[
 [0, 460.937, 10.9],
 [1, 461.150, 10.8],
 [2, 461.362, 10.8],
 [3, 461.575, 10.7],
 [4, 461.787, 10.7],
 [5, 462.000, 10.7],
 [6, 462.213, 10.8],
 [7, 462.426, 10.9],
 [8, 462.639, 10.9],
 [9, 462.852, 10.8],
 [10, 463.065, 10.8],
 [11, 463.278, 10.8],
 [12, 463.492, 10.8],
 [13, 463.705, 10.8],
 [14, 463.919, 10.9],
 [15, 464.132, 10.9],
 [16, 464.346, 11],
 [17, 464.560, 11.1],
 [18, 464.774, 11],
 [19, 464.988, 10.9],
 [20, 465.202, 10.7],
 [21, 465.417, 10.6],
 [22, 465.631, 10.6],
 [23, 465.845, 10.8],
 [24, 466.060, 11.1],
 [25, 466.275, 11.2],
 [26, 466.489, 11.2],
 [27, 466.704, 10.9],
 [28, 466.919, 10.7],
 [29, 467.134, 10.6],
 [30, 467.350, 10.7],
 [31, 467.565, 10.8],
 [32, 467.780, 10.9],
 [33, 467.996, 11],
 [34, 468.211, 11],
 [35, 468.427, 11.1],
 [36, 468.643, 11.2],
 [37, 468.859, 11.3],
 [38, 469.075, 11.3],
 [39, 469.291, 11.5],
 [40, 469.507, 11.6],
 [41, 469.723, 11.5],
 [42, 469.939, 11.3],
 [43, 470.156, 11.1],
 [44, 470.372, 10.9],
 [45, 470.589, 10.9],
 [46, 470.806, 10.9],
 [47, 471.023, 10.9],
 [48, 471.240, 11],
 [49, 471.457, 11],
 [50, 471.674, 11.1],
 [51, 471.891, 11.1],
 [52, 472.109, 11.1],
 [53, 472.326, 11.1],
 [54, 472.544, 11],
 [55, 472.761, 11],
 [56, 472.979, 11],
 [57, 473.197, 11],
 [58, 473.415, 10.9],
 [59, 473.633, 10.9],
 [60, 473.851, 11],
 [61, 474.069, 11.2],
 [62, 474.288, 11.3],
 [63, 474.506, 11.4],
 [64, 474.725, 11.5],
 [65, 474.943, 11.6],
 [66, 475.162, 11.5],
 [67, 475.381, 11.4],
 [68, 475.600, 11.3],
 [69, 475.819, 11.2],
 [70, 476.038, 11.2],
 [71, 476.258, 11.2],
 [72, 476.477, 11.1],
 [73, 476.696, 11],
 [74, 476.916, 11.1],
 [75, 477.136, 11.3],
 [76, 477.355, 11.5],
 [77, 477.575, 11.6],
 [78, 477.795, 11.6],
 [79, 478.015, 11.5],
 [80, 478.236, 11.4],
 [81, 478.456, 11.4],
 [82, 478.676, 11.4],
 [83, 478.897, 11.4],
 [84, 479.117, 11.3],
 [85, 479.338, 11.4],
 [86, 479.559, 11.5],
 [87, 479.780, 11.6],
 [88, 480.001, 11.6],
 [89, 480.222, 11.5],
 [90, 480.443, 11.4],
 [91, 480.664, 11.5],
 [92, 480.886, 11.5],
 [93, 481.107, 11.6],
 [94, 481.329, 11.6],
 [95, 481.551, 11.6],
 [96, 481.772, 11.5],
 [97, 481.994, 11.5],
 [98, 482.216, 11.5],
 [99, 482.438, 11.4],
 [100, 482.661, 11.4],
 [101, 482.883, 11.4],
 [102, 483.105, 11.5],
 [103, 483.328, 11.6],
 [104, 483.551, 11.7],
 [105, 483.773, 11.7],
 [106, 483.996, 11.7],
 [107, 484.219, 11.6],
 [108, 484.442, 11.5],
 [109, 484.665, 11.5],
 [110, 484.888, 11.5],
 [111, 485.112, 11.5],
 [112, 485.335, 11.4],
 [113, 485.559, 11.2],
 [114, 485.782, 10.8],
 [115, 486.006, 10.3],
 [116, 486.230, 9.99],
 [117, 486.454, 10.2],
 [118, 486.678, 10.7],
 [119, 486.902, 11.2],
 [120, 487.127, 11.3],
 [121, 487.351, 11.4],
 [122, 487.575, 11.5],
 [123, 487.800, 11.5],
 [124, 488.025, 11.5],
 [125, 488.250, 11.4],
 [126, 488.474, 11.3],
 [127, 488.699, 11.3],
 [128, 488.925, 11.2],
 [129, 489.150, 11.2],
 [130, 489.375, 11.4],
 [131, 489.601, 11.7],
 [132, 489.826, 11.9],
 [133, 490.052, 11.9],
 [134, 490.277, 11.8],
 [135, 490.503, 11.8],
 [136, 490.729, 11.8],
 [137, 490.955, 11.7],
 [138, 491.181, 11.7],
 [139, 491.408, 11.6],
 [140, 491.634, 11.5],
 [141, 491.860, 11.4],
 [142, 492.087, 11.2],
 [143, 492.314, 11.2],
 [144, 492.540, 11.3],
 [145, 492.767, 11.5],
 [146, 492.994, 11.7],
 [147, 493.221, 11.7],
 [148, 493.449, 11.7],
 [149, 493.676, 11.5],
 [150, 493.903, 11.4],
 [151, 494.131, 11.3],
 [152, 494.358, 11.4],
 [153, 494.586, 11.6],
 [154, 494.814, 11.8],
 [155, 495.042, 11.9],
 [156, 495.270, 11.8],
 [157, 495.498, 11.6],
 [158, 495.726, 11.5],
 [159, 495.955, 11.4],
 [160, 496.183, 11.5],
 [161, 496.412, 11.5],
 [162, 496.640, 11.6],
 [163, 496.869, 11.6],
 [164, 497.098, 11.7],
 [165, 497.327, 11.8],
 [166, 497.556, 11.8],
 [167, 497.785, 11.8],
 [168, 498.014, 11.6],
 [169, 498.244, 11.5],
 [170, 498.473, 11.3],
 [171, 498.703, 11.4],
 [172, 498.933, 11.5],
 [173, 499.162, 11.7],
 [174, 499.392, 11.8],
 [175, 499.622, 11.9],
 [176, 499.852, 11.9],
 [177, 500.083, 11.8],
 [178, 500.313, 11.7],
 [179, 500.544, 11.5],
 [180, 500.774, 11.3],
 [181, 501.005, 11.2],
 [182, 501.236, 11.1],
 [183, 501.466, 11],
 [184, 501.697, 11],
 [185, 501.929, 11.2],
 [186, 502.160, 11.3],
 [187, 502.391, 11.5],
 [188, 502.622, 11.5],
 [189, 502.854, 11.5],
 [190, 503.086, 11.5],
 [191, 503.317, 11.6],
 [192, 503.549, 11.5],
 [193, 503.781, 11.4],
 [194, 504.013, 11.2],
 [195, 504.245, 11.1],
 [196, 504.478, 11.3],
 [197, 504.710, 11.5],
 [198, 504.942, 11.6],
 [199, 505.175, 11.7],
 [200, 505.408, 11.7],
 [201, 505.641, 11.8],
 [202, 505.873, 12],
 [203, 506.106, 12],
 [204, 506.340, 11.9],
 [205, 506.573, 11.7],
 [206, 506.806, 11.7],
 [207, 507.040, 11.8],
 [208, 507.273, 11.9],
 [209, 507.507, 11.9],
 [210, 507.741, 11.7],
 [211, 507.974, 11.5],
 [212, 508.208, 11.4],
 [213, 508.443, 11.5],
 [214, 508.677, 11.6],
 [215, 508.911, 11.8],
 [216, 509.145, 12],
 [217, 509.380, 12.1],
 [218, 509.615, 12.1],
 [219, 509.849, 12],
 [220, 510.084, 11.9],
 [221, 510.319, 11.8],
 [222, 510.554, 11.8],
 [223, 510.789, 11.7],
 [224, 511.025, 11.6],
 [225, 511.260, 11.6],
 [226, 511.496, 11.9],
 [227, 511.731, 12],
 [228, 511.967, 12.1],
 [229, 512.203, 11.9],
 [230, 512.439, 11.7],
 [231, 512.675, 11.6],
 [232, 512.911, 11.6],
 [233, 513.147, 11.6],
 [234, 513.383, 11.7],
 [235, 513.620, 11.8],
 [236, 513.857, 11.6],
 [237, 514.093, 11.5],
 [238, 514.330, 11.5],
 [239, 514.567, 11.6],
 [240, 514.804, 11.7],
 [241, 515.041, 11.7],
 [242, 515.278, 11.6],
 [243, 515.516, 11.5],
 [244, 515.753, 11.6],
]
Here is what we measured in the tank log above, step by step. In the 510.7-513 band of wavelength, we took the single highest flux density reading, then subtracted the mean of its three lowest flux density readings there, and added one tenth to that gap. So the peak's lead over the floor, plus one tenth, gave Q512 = 0.60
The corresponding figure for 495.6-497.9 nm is 0.43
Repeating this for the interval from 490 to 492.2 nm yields 0.63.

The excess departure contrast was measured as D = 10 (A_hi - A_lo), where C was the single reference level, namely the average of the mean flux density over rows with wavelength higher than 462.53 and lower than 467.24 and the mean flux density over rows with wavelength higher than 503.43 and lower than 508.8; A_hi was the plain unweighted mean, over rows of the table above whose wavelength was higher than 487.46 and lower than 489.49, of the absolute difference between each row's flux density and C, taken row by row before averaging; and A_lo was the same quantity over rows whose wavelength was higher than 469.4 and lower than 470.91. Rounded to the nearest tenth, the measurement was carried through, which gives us -1.2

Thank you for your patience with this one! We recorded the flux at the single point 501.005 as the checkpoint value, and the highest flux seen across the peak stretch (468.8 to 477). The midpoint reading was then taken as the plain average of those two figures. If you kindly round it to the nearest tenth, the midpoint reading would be 11.4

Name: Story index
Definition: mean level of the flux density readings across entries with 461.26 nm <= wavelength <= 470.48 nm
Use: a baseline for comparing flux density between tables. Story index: 11.0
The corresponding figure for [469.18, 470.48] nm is 11.3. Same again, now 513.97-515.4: 11.6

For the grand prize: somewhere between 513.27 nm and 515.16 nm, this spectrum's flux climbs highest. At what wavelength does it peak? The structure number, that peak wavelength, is 513.620 nm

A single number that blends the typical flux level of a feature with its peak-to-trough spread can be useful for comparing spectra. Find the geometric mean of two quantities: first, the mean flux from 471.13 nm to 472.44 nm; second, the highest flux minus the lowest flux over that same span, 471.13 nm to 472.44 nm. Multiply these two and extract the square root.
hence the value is 1.1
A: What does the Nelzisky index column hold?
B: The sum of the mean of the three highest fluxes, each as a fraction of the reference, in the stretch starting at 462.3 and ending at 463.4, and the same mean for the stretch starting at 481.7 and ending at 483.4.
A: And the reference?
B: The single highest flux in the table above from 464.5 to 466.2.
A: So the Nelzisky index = 2.018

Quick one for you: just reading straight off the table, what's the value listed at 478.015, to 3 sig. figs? 11.5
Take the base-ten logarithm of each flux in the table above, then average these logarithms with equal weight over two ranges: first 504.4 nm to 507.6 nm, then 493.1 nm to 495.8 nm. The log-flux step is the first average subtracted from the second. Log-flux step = -0.006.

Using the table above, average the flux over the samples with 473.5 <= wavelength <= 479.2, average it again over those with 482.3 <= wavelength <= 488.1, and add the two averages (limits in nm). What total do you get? 22.6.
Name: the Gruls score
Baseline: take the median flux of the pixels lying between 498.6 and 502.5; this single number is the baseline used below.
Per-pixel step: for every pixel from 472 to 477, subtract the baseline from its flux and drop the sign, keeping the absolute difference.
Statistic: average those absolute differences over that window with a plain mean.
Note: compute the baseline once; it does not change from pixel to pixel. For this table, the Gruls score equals 0.33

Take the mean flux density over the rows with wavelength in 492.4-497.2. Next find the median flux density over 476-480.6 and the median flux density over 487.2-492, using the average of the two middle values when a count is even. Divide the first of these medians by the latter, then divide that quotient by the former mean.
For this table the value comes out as 0.0857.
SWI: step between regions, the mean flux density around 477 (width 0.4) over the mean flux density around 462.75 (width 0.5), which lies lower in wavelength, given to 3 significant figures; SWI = 1.03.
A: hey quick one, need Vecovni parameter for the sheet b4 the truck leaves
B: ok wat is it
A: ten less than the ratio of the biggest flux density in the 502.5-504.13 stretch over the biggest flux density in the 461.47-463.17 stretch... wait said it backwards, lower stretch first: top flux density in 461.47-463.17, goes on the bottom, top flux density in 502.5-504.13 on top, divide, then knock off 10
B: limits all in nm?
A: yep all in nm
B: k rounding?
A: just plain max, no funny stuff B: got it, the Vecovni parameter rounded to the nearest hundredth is -8.94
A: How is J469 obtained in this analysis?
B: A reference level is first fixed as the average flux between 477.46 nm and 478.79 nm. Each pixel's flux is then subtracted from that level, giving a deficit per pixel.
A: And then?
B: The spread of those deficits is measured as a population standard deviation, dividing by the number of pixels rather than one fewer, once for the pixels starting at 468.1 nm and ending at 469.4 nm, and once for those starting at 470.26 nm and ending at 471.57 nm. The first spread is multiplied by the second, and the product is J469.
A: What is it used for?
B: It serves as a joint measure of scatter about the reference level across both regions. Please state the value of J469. 0.008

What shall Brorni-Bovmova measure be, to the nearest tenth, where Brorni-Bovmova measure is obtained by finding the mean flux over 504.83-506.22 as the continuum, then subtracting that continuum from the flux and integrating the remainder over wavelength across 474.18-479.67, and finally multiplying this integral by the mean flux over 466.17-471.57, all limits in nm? -26.5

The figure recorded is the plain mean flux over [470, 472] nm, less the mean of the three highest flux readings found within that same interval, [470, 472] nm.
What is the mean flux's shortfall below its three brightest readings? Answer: -0.11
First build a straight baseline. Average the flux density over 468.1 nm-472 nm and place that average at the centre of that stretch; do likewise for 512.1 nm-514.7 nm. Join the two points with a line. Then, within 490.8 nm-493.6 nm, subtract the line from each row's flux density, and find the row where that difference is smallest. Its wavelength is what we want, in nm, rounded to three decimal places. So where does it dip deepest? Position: 492.314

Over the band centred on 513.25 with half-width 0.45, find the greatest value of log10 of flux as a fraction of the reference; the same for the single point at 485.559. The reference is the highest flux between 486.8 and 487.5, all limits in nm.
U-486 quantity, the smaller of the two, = -0.008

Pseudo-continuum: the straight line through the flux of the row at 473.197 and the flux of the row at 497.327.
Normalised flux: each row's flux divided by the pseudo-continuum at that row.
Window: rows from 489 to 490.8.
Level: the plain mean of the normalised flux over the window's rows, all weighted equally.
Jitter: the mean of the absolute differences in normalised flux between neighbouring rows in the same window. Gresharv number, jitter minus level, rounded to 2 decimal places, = -1.00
